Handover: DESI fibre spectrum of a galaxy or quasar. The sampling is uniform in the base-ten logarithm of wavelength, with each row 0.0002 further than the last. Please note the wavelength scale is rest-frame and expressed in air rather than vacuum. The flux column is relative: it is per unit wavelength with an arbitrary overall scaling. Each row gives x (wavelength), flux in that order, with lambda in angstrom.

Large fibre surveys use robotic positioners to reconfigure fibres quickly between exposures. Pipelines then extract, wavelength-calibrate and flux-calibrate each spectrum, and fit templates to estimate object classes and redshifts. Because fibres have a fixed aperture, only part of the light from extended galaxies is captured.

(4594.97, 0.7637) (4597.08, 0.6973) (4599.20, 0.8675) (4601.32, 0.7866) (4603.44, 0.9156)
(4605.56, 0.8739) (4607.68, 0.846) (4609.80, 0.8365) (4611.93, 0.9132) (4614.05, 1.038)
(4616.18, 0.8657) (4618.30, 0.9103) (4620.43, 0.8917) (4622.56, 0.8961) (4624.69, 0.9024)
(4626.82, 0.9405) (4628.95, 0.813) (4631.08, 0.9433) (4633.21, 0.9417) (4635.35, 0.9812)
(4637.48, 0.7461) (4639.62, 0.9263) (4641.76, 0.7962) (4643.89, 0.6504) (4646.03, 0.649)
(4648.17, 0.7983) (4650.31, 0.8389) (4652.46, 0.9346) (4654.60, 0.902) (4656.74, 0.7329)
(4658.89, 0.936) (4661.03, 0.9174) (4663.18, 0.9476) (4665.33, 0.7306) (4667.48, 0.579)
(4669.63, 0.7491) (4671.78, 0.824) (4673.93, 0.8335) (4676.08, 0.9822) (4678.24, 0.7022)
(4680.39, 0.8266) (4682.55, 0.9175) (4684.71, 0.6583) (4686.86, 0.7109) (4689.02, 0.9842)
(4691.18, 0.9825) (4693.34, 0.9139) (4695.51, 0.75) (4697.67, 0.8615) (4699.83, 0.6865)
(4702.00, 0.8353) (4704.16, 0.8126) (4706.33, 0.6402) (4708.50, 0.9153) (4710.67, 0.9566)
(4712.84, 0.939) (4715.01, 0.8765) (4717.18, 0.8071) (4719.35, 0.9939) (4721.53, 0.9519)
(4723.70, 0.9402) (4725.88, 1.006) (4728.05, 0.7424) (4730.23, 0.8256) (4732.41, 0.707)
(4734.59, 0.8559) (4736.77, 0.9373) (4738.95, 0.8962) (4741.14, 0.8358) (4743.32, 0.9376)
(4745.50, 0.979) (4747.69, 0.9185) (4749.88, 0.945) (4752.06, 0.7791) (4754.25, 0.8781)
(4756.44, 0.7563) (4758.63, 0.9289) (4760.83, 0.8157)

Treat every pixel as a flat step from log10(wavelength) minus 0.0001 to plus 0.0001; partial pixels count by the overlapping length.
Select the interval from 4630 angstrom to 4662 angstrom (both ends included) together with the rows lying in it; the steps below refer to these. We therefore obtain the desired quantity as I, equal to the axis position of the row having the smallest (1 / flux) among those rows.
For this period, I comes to 4635.35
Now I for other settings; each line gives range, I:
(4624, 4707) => 4689.02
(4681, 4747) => 4725.88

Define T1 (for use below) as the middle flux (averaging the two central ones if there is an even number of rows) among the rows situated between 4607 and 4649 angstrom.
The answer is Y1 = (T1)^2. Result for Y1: 0.80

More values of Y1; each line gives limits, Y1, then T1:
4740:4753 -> 0.86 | 0.93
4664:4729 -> 0.70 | 0.83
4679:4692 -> 0.76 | 0.87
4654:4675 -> 0.69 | 0.83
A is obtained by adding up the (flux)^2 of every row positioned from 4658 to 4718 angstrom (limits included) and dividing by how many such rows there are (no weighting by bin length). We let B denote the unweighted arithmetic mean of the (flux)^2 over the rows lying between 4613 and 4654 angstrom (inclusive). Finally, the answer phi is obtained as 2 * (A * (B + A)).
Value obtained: 2.06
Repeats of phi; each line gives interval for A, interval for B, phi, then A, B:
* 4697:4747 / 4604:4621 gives 2.39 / 0.761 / 0.808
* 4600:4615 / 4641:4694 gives 2.34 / 0.793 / 0.686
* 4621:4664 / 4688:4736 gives 2.25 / 0.749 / 0.756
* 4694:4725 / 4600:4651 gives 2.21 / 0.741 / 0.752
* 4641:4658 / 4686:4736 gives 1.73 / 0.630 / 0.745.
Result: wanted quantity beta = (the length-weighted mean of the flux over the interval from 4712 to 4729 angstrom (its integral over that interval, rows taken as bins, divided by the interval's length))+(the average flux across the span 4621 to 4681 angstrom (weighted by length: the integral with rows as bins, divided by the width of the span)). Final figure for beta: 1.75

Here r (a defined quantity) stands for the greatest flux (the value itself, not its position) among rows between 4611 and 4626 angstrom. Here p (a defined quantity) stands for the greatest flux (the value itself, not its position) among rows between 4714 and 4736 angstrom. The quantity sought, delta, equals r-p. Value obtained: 0.032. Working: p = 1.006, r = 1.038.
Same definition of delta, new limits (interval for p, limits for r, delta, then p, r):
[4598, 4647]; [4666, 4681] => -0.056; 1.038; 0.9822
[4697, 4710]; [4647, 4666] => 0.032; 0.9153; 0.9476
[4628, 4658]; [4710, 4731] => 0.025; 0.9812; 1.006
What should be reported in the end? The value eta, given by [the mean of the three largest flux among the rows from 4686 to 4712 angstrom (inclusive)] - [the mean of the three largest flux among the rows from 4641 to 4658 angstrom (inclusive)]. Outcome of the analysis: 0.083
